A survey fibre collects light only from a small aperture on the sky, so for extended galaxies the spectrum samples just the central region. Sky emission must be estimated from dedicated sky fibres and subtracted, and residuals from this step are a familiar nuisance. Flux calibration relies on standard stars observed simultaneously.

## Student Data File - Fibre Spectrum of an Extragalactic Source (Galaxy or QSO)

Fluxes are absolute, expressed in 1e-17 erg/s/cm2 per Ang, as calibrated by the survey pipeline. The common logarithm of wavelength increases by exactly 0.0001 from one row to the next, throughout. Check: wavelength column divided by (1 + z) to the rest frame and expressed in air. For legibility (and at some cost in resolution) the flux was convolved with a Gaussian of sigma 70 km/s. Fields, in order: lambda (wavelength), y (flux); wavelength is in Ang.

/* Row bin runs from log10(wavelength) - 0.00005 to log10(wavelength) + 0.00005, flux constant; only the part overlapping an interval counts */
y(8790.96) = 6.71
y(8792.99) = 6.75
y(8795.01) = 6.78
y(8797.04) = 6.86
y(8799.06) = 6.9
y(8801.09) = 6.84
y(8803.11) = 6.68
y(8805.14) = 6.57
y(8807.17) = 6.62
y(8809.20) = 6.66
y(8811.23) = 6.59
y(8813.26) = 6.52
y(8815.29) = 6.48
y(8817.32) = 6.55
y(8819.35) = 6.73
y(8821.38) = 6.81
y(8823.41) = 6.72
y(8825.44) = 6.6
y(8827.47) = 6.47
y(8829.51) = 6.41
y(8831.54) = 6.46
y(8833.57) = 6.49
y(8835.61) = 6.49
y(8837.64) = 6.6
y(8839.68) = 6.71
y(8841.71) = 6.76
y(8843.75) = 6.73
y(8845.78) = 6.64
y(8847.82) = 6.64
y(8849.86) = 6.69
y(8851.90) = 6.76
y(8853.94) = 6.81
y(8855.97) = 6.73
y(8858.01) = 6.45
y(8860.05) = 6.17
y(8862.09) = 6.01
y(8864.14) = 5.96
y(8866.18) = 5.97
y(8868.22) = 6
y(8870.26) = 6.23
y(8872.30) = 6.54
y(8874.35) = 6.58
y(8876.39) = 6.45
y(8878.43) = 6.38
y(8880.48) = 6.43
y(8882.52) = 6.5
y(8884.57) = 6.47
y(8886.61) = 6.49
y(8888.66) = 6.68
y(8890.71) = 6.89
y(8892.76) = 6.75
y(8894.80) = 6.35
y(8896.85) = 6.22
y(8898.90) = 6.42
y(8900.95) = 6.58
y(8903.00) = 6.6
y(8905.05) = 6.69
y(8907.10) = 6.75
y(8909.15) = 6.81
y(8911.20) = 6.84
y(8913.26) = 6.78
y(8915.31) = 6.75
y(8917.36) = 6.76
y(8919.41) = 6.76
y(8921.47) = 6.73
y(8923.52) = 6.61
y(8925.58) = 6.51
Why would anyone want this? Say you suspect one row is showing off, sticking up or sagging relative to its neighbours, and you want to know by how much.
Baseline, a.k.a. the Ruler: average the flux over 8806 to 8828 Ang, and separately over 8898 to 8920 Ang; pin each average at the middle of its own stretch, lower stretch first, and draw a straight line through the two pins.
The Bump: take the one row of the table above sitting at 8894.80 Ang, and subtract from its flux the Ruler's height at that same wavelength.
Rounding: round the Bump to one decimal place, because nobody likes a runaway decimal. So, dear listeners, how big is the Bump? -0.3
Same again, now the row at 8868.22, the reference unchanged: -0.7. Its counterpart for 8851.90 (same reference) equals 0.1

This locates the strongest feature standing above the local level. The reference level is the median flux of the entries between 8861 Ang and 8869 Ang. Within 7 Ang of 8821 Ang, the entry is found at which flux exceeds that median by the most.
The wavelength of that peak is 8821.38 Ang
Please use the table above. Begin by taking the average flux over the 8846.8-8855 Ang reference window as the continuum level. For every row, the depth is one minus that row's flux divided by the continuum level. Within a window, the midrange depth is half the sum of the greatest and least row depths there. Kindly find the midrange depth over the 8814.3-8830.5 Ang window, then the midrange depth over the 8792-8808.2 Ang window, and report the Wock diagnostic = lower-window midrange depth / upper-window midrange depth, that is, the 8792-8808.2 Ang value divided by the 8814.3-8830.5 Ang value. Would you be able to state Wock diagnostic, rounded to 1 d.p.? -0.1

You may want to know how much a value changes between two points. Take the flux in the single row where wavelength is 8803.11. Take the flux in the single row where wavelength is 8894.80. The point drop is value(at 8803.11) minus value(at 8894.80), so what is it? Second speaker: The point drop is 0.33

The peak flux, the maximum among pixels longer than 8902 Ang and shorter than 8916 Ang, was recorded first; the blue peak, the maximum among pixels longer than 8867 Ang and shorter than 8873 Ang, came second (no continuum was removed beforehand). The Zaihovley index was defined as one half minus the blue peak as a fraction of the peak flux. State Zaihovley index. -0.46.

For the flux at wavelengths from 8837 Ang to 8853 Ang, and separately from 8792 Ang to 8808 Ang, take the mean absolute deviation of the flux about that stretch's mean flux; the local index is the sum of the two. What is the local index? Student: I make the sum 0.14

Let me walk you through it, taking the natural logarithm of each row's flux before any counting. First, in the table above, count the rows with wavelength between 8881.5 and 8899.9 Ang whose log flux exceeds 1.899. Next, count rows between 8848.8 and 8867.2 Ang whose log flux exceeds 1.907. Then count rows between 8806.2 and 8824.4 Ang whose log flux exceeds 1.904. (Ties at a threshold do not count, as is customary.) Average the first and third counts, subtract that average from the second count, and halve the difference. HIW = -0.5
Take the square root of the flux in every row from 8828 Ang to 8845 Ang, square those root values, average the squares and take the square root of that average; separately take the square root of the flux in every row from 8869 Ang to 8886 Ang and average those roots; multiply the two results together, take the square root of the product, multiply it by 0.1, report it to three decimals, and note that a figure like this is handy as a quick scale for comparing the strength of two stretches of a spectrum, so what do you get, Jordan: 0.255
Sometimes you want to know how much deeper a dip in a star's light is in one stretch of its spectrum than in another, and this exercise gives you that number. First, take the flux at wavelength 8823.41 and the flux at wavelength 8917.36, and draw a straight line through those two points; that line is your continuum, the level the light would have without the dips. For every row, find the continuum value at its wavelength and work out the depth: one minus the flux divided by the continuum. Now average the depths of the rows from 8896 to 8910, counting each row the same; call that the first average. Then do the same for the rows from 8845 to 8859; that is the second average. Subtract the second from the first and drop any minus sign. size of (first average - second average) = 0.017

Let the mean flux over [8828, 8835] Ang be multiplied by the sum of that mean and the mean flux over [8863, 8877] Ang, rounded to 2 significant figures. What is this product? 82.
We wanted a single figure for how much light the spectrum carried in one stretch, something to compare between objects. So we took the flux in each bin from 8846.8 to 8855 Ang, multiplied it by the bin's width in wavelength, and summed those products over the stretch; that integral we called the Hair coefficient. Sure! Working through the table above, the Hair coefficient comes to 55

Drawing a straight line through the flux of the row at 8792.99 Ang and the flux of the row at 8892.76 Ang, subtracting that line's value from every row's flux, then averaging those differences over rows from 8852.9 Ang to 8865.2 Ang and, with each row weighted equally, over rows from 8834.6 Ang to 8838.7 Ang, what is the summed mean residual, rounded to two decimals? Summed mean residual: -0.60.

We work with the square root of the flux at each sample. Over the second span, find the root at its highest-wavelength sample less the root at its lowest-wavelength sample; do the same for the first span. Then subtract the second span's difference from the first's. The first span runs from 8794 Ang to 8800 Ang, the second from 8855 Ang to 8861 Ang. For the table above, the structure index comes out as 0.13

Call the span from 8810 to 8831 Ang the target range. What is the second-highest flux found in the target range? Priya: 6.73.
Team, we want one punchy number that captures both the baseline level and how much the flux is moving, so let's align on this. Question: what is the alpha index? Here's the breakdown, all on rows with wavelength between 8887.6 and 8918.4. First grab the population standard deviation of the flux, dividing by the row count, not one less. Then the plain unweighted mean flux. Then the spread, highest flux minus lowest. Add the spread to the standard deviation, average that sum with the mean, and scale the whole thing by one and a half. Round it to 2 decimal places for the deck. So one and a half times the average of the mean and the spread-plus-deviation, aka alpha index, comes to 5.63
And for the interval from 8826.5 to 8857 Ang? 5.36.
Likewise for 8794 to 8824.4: 5.43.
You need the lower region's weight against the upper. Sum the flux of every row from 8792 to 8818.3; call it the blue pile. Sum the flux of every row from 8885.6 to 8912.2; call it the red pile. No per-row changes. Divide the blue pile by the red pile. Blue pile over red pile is 1.008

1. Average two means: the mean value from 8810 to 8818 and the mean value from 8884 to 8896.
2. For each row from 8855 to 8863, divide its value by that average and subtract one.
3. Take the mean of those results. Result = -0.035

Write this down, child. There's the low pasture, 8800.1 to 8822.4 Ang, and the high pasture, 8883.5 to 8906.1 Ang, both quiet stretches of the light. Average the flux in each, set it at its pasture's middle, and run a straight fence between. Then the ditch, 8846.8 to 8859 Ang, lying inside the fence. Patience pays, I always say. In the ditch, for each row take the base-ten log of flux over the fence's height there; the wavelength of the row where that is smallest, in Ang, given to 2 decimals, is 8858.01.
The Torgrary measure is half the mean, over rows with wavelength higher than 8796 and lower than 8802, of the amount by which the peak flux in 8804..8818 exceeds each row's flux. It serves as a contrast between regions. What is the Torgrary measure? -0.10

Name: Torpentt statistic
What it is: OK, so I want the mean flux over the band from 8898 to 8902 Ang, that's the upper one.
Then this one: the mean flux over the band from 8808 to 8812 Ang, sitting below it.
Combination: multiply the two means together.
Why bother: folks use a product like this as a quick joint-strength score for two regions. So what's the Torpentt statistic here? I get 43.1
